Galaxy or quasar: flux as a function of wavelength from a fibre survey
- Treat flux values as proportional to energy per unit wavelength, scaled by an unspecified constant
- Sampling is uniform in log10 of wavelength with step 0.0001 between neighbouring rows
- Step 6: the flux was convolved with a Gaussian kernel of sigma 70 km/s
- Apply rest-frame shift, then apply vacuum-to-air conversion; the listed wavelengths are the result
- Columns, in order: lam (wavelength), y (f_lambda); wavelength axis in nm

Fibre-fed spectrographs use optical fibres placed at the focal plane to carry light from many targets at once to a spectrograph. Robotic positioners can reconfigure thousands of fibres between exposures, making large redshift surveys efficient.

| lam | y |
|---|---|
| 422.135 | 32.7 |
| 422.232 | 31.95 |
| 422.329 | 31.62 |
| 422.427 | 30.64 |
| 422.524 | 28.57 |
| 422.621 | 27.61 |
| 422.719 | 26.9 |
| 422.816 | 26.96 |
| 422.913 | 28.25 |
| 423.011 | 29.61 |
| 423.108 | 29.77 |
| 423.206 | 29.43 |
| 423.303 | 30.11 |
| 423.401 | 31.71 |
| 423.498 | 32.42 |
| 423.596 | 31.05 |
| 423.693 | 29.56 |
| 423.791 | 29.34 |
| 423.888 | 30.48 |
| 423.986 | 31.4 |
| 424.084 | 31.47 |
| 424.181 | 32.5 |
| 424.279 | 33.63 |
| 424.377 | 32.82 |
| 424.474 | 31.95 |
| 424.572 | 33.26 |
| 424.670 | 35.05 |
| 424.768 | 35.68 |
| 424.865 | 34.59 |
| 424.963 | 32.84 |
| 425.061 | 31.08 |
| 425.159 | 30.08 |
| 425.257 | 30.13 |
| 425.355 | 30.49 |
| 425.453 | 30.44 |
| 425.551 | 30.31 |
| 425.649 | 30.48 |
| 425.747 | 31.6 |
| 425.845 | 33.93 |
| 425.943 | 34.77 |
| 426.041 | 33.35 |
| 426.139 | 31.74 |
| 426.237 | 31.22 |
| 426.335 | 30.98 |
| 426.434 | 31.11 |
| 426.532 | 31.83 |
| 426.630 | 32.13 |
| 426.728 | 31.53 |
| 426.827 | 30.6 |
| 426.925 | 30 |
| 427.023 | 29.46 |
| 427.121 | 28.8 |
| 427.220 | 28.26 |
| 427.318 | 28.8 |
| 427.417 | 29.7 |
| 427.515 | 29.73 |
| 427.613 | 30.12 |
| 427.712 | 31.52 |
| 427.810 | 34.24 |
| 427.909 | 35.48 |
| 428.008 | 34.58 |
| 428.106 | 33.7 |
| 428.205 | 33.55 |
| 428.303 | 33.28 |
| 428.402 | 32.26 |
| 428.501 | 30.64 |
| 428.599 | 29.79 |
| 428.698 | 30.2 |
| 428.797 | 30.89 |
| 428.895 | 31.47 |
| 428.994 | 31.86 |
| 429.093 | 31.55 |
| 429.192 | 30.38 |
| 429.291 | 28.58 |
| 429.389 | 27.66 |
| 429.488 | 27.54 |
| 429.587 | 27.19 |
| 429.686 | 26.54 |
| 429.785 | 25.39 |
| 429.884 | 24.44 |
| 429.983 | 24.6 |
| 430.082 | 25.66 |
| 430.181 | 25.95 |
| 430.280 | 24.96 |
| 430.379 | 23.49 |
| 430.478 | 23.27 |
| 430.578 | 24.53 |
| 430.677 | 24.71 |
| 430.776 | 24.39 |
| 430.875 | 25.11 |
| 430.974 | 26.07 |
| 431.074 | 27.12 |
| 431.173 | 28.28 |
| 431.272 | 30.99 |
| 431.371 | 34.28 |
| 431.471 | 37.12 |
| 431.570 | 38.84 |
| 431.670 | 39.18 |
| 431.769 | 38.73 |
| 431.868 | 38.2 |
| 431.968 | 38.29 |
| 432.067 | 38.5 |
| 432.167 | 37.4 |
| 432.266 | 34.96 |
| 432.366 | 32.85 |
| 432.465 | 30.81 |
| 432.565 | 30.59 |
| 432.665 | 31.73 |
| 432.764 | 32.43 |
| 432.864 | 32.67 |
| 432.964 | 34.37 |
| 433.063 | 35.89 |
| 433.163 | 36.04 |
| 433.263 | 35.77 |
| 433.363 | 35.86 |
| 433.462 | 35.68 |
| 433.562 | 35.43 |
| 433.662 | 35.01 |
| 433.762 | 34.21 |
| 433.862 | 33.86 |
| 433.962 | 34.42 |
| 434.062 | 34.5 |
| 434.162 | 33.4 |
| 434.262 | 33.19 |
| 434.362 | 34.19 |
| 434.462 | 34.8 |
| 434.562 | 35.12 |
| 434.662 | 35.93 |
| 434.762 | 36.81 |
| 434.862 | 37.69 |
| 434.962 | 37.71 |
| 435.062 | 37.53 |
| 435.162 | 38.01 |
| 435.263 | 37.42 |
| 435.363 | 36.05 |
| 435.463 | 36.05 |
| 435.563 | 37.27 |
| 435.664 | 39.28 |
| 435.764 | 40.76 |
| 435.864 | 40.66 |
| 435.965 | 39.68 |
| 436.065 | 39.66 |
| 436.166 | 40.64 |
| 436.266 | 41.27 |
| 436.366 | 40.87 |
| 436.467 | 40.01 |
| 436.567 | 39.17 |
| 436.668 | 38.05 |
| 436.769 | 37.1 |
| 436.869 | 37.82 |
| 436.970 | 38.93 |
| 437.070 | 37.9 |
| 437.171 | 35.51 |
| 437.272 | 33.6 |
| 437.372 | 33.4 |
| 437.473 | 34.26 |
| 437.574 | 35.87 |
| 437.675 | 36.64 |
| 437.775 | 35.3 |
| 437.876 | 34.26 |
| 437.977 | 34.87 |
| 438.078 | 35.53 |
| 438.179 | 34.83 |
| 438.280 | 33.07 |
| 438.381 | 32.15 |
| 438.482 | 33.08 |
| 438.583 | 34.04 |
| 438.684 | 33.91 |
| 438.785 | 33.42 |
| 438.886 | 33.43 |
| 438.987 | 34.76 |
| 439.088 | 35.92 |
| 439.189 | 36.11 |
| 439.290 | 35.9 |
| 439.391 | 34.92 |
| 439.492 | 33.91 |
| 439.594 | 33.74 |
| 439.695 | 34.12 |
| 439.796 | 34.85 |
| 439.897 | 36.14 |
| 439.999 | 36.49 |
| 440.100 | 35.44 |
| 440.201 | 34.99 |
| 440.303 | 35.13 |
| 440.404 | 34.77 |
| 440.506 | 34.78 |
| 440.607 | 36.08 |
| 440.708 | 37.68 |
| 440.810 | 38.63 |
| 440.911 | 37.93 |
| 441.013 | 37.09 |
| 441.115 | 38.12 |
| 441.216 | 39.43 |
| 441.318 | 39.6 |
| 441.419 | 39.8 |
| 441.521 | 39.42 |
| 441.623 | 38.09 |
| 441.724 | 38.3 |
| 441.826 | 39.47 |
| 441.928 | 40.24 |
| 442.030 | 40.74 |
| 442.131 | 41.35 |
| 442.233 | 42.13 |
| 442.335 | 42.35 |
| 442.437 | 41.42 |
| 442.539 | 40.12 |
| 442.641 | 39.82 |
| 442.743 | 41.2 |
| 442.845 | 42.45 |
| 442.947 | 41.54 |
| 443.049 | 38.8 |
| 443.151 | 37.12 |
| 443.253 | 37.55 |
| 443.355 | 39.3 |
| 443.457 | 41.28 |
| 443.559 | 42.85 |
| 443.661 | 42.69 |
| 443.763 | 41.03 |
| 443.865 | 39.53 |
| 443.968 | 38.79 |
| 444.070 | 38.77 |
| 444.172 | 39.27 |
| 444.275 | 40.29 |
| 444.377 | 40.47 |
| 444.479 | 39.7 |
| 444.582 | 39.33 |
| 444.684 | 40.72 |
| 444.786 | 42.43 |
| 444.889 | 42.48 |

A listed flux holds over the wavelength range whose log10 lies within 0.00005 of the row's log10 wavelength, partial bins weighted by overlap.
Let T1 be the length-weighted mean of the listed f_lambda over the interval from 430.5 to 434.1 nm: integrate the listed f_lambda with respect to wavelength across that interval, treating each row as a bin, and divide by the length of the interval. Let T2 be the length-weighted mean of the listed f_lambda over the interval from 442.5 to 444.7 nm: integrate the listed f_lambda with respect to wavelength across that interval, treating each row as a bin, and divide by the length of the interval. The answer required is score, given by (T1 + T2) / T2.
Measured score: 1.83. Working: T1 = 33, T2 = 40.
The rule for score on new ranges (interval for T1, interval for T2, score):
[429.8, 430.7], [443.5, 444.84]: 1.61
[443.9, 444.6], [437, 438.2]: 2.12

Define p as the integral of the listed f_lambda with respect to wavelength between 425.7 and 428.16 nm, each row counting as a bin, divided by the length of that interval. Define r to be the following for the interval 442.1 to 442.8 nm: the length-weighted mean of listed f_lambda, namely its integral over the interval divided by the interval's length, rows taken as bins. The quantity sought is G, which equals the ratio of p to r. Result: 0.8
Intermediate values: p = 31.6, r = 41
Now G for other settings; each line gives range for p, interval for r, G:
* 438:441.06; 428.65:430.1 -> 1.2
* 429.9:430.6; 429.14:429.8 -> 0.9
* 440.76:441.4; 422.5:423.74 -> 1.3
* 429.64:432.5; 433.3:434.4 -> 0.9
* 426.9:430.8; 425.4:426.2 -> 0.9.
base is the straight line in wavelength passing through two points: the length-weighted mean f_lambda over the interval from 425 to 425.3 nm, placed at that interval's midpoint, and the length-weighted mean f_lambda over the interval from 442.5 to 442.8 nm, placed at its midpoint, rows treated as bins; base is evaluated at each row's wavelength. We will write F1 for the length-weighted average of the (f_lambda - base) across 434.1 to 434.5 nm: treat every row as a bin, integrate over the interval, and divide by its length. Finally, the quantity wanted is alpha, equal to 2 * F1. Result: -4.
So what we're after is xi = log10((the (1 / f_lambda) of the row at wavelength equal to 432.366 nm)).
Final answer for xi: -1.52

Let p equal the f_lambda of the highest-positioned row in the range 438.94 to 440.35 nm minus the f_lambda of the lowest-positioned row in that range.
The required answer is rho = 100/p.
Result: 270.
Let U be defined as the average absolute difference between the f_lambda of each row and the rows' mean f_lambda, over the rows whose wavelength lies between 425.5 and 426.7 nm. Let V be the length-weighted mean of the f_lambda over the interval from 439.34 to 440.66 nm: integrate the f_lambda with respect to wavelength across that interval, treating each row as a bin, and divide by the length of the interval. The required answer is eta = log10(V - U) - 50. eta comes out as -48.5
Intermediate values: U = 1.06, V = 35.0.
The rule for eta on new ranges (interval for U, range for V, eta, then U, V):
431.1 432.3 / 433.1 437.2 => -48.5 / 2.74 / 37.1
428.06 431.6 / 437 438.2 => -48.5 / 3.35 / 35.2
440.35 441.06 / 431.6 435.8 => -48.5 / 1.28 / 35.7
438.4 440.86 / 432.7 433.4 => -48.5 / 1.05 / 34.6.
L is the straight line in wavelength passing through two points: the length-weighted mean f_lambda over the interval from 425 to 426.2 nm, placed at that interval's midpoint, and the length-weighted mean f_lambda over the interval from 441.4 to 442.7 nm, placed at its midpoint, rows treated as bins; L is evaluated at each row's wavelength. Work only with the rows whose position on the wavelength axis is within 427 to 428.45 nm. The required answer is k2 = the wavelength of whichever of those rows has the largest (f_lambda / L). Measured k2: 427.909 nm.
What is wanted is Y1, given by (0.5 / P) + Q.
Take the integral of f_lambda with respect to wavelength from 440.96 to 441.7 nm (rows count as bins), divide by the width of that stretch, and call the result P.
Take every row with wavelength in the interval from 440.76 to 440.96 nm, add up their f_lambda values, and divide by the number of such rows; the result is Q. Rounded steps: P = 38.8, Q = 38.3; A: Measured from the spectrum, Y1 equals 38.3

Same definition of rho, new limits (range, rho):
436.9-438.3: -17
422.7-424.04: 22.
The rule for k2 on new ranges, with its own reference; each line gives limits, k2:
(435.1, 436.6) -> 436.266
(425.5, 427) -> 425.943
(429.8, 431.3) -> 431.272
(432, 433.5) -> 432.067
